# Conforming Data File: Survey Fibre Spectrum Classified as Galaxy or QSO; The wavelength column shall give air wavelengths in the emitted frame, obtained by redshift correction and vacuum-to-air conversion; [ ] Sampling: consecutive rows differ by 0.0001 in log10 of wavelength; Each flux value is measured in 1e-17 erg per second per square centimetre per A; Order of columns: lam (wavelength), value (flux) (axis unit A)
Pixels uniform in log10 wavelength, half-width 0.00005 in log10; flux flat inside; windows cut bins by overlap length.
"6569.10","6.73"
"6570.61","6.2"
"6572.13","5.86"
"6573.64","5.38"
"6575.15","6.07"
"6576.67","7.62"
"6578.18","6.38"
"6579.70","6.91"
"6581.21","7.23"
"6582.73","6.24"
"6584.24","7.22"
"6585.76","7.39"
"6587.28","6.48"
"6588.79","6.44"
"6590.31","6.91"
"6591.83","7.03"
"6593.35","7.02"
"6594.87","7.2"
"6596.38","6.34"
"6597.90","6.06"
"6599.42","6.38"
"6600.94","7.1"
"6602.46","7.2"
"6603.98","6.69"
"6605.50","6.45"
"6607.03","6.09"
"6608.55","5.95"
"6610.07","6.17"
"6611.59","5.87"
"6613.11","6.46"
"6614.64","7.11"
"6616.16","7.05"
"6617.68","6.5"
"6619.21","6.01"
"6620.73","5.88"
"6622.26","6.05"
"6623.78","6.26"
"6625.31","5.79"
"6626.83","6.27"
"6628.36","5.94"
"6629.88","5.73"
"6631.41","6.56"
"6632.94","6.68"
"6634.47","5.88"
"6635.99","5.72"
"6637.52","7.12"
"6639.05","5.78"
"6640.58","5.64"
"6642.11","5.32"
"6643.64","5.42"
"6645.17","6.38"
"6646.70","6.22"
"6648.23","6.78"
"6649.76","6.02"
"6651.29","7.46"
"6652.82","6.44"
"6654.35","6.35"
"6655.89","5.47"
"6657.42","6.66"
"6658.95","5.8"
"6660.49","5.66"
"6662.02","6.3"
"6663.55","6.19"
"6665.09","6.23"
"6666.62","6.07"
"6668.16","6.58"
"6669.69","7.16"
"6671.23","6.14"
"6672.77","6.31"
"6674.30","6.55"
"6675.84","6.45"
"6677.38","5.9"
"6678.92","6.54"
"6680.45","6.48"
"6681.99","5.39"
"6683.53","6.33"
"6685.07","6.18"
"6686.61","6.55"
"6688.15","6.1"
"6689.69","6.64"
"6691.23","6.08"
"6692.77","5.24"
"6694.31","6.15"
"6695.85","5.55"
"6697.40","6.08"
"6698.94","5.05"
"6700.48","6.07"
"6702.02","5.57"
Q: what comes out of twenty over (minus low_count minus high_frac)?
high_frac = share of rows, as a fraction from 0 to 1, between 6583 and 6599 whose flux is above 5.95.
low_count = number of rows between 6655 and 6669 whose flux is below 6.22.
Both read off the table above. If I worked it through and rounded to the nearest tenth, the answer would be -3.3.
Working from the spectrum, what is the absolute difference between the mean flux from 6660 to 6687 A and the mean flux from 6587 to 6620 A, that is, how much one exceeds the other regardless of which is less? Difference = 0.29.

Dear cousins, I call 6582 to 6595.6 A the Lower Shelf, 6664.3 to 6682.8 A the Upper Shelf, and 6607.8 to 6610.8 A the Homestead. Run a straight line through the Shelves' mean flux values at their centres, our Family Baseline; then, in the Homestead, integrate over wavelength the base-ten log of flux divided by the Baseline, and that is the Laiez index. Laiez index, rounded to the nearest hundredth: -0.14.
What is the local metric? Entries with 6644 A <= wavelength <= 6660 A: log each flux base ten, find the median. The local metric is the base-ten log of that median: -0.095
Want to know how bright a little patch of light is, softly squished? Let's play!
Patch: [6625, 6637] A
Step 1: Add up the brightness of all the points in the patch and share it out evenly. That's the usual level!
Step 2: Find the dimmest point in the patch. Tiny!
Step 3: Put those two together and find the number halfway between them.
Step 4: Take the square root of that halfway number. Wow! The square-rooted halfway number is 2.43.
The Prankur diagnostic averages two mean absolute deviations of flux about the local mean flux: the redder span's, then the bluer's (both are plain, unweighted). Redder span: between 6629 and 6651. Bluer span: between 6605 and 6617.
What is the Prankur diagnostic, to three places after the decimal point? 0.416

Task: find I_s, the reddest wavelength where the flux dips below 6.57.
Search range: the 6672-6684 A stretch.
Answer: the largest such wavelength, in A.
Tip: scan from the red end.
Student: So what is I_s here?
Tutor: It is 6683.53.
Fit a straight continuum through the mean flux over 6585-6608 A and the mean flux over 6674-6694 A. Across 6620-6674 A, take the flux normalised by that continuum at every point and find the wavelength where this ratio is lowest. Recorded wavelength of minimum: 6642.11 A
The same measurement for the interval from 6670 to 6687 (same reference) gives 6681.99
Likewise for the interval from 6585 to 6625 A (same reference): 6611.59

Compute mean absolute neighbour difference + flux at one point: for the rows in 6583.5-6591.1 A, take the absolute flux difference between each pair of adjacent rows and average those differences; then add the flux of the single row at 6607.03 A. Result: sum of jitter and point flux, 6.5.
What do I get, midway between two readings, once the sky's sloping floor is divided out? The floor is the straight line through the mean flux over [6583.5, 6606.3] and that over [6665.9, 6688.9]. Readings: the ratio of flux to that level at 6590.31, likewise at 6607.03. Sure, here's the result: 0.96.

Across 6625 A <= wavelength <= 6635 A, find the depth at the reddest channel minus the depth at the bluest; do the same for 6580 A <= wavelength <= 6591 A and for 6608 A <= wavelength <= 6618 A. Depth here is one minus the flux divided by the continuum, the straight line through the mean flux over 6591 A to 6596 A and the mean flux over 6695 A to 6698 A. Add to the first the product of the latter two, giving -0.03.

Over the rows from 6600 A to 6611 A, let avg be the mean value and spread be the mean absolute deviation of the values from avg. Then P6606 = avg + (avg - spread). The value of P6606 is 12.6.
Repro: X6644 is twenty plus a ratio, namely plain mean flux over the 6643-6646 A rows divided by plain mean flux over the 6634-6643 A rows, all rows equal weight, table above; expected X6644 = 21.00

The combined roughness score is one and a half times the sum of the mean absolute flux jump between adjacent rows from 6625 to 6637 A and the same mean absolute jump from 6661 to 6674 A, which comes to 1.2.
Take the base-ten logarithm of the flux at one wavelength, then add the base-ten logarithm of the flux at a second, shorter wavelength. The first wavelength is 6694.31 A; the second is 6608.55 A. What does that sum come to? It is 1.56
